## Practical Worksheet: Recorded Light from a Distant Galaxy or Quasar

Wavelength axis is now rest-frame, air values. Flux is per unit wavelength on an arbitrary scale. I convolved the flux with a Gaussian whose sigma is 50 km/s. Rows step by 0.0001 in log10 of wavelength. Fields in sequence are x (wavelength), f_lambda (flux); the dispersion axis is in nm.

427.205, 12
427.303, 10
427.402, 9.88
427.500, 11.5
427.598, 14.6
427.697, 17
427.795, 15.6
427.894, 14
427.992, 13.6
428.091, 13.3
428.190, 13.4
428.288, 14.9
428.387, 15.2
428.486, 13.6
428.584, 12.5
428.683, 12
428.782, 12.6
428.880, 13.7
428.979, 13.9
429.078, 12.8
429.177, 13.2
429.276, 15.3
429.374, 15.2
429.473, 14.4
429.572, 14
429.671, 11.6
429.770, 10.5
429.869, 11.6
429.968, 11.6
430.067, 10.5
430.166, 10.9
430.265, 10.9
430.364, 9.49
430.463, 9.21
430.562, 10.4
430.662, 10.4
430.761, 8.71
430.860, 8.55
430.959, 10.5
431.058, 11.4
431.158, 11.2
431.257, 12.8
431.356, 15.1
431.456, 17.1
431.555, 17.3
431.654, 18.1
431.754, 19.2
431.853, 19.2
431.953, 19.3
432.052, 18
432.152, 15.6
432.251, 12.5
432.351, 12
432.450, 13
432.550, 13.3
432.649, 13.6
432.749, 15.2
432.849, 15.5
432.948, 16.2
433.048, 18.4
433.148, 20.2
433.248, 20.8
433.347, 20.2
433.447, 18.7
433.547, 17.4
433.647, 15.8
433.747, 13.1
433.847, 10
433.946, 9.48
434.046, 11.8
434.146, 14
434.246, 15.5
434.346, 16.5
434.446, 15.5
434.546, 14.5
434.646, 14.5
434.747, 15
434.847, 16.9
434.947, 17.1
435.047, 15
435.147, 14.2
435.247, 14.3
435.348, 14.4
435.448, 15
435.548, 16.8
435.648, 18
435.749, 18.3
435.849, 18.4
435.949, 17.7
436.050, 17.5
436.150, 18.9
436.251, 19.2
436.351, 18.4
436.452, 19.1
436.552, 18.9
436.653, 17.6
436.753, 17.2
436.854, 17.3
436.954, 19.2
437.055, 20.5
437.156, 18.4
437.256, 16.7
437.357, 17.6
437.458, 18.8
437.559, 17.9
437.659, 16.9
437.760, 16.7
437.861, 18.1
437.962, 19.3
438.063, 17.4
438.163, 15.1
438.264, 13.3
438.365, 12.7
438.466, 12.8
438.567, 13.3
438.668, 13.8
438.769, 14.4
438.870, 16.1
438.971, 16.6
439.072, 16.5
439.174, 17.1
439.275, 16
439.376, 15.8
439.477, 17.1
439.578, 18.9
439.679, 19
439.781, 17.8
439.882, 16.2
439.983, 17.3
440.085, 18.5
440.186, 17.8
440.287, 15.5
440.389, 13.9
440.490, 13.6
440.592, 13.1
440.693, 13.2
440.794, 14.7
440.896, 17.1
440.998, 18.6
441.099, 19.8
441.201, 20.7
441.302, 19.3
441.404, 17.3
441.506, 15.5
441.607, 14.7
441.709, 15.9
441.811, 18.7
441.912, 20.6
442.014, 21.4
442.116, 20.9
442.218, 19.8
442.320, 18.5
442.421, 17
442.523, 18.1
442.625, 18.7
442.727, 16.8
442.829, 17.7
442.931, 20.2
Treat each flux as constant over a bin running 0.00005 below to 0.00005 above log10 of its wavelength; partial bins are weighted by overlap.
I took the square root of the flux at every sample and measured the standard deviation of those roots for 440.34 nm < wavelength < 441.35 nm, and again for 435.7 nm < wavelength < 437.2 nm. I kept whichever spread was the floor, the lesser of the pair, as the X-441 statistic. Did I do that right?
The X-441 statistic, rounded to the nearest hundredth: 0.10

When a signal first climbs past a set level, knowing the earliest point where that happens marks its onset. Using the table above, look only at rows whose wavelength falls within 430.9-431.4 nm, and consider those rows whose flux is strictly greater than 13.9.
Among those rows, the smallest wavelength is 431.356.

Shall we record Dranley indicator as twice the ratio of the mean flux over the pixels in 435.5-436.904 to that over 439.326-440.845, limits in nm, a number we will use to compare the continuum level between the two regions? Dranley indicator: 2.2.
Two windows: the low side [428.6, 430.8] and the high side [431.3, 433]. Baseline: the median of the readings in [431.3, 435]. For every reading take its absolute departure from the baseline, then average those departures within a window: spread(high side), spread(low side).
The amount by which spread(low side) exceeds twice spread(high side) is -0.4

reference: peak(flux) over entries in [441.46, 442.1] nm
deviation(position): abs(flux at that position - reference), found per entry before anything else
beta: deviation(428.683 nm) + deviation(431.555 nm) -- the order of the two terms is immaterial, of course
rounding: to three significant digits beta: 13.5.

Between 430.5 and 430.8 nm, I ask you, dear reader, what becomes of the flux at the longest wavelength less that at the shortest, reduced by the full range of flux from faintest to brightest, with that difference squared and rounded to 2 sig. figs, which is 11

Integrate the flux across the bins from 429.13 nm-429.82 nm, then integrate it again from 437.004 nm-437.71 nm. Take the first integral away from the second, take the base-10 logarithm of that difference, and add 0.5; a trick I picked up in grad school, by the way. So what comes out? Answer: 1.04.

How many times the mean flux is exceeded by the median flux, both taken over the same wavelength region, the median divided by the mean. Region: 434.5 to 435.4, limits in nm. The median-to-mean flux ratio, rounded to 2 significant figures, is 0.96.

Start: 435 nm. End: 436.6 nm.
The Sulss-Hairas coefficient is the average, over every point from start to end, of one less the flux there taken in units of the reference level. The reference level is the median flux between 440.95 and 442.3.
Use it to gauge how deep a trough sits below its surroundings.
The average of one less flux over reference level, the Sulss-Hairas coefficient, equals 0.11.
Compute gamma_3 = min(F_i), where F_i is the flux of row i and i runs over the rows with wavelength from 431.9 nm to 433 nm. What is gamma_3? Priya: 12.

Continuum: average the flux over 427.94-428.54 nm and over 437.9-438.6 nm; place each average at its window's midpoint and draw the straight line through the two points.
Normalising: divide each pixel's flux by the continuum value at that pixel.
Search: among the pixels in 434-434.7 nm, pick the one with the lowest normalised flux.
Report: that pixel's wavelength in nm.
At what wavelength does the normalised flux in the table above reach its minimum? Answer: 434.046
